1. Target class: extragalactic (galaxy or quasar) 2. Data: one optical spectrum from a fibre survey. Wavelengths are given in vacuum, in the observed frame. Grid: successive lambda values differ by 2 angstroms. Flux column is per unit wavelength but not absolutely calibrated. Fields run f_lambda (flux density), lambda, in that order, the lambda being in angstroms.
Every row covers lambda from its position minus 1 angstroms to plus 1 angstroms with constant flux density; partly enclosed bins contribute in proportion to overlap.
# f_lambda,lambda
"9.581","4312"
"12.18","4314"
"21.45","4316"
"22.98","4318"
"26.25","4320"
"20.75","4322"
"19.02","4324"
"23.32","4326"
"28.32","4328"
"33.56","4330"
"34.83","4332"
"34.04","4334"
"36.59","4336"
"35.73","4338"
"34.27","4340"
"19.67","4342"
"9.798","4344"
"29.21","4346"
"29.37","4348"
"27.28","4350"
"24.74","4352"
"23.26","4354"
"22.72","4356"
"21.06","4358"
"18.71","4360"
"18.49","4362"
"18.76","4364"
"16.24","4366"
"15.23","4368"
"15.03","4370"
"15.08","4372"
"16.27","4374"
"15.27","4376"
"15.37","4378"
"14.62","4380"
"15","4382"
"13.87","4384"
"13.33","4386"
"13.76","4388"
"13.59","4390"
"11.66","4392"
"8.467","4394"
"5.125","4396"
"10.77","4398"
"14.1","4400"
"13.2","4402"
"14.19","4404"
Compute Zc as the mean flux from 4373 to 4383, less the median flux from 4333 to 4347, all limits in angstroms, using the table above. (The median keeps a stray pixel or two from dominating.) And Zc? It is -19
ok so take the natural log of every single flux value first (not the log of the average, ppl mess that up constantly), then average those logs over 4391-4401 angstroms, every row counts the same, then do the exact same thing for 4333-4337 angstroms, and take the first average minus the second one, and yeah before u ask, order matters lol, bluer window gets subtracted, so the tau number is -1.3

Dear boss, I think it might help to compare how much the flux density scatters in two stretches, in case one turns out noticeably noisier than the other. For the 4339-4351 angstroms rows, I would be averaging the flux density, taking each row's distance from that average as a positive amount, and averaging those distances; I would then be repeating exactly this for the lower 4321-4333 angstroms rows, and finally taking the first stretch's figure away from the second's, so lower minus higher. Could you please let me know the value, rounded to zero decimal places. -1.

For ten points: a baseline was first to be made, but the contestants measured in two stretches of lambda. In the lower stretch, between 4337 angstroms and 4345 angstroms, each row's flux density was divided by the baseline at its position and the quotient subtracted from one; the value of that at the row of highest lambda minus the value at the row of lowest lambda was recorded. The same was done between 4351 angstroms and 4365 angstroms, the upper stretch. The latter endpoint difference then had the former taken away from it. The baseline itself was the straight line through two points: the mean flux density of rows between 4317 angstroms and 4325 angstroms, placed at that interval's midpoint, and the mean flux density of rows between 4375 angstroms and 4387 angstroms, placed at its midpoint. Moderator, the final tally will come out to -1.04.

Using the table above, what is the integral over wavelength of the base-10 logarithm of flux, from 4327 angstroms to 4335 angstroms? 12.1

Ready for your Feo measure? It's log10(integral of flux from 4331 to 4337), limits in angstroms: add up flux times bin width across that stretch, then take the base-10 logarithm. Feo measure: 2.32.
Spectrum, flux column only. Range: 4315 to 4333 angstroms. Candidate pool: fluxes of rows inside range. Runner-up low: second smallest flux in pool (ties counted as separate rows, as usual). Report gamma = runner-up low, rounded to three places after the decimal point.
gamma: 20.750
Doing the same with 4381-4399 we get 8.467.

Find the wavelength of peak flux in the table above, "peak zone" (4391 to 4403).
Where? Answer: 4400 angstroms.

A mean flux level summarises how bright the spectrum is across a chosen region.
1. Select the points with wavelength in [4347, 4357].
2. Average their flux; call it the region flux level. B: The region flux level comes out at 25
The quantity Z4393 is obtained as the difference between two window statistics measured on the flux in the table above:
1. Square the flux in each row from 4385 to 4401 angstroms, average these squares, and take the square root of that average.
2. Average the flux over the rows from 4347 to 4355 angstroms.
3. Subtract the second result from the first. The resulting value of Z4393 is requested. -14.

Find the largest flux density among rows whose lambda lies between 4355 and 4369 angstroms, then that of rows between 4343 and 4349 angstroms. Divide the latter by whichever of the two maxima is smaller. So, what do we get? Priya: 1.3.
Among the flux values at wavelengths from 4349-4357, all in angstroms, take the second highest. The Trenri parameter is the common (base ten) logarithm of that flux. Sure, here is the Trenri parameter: 1.39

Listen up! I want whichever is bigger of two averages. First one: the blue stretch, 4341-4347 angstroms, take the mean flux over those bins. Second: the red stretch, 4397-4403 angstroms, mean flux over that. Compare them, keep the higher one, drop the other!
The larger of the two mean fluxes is 20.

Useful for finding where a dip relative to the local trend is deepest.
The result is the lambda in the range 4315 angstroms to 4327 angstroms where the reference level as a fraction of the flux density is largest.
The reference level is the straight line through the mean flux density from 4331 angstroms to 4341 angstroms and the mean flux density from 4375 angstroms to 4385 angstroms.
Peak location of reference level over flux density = 4324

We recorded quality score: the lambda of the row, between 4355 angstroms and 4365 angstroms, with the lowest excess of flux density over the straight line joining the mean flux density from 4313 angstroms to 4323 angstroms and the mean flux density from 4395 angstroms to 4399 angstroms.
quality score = 4360 angstroms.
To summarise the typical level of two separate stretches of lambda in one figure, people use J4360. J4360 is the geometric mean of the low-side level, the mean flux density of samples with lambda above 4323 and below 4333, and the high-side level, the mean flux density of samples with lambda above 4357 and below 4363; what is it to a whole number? 23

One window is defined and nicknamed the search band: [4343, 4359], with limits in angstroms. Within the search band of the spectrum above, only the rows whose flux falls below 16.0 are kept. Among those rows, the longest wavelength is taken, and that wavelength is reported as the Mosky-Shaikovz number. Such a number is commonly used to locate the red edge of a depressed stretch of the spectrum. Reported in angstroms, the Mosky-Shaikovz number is 4344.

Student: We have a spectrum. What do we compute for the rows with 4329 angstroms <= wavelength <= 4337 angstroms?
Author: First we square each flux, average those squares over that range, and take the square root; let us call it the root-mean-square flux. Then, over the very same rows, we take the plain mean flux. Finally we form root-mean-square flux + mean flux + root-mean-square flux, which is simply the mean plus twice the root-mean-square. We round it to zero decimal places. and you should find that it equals 104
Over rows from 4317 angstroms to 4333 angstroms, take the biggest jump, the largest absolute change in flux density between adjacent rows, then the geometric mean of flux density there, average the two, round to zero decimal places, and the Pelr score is 16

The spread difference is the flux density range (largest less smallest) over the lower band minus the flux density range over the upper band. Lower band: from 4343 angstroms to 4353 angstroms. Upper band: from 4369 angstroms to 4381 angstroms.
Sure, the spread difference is 18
